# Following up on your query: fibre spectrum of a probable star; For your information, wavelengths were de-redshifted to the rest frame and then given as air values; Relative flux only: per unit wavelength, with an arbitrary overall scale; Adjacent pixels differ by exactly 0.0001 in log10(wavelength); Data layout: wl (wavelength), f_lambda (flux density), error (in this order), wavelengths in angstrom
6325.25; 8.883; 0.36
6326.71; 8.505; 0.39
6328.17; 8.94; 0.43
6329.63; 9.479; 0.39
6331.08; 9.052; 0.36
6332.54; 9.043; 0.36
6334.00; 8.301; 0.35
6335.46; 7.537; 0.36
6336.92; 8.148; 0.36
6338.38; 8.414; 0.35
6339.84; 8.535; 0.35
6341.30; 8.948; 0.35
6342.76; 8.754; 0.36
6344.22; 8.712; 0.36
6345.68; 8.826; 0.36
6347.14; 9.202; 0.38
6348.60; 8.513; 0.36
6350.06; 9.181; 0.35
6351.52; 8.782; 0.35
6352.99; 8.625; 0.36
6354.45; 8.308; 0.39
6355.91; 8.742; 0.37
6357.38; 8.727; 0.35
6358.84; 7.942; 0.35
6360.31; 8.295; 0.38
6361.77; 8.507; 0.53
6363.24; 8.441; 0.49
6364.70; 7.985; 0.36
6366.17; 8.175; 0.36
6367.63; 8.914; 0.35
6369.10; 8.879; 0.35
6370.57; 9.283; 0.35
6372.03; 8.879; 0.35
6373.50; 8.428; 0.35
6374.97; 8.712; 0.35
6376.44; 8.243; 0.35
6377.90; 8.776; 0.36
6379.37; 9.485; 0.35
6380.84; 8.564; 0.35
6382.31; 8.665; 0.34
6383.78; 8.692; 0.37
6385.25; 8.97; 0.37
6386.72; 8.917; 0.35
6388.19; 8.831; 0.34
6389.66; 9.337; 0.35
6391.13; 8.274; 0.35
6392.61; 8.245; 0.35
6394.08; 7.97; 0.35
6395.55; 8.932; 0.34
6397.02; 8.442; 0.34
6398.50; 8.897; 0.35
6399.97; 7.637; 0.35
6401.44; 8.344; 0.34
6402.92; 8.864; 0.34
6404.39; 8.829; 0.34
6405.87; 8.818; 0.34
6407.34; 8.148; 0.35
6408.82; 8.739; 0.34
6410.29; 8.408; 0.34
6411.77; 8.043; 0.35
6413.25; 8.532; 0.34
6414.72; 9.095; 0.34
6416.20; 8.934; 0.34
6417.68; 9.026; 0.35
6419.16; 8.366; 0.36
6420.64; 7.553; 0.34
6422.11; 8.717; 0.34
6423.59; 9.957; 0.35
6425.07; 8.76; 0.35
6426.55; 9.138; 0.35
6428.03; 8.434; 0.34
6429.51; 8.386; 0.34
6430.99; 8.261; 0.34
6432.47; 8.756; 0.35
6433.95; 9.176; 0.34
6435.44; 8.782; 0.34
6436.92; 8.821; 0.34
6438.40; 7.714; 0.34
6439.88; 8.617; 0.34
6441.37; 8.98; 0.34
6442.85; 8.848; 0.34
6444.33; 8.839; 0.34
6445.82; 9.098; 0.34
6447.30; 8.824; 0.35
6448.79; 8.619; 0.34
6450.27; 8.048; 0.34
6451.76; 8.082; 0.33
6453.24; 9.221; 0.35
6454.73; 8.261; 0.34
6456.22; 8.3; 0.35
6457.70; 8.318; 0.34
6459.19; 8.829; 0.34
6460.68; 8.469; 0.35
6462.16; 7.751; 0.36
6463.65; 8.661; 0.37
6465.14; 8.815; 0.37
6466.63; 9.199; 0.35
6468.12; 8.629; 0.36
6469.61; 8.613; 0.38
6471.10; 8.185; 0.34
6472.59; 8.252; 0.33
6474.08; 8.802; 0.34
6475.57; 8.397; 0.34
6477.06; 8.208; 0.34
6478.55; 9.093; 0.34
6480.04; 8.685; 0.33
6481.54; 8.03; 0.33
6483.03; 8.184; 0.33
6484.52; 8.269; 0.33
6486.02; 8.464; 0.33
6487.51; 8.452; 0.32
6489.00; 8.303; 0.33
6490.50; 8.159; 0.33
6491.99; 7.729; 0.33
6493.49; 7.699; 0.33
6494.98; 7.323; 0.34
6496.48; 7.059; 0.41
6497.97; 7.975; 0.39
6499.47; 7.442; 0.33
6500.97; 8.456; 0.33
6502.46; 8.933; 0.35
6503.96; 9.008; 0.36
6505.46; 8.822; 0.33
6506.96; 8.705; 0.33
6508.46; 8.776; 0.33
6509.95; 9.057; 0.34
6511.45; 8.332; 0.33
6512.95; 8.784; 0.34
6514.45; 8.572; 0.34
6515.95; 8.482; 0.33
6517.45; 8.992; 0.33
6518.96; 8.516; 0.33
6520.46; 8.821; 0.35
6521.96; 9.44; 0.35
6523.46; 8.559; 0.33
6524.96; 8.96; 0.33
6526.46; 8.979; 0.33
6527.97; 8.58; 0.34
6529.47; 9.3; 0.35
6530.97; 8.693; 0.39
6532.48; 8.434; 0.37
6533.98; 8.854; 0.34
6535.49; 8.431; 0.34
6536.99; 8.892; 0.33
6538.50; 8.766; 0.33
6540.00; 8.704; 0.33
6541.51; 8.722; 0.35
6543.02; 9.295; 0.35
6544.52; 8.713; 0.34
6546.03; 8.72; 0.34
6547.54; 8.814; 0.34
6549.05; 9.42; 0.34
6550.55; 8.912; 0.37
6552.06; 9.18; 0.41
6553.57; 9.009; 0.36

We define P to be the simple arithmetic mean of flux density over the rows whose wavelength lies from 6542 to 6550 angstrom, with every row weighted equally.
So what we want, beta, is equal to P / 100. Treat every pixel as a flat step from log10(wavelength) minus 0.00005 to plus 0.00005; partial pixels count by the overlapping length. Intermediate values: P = 9.0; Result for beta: 0.0899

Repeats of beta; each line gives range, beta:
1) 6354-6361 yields 0.0840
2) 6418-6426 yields 0.0867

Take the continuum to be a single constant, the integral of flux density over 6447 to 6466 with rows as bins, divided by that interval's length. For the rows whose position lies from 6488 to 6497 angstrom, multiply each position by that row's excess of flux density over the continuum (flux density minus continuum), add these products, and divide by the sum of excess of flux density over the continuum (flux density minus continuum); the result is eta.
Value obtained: 6494.2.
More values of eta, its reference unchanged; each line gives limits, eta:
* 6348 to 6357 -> 6351.3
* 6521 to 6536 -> 6526.6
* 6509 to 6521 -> 6515.1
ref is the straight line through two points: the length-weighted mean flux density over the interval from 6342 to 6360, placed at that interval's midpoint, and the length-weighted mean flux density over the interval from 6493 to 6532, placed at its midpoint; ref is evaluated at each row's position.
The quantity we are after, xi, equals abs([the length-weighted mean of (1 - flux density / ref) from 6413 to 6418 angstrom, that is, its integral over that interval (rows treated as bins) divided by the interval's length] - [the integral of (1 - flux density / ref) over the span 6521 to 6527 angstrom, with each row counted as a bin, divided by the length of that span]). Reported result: 0.017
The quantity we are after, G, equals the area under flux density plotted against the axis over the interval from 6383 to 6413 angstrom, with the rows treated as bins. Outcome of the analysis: 257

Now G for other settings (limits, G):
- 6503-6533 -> 264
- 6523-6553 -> 266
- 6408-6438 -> 260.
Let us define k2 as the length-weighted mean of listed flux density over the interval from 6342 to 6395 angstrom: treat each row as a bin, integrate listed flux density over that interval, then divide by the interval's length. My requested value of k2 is 8.66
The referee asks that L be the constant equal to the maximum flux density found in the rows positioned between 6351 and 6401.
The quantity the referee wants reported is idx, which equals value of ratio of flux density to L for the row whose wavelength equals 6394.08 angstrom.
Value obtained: 0.84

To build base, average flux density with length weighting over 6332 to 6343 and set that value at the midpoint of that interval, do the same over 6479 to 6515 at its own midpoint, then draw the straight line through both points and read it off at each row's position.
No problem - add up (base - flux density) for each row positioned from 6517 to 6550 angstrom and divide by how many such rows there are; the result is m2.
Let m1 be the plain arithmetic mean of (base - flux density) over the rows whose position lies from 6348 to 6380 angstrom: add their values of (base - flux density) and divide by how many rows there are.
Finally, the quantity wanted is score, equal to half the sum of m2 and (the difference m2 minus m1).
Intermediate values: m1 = -0.22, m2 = -0.6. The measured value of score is -0.46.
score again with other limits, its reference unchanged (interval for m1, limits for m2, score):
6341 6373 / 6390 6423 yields 0.01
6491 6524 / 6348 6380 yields -0.15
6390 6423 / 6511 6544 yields -0.44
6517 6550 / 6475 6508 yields 0.35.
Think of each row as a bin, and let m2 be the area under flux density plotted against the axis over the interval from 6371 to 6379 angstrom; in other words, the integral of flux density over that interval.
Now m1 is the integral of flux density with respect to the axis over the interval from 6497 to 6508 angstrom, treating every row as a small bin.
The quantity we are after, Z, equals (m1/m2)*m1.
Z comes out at 125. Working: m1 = 93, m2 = 69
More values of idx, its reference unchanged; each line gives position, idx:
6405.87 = 0.93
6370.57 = 0.98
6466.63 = 0.97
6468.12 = 0.91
